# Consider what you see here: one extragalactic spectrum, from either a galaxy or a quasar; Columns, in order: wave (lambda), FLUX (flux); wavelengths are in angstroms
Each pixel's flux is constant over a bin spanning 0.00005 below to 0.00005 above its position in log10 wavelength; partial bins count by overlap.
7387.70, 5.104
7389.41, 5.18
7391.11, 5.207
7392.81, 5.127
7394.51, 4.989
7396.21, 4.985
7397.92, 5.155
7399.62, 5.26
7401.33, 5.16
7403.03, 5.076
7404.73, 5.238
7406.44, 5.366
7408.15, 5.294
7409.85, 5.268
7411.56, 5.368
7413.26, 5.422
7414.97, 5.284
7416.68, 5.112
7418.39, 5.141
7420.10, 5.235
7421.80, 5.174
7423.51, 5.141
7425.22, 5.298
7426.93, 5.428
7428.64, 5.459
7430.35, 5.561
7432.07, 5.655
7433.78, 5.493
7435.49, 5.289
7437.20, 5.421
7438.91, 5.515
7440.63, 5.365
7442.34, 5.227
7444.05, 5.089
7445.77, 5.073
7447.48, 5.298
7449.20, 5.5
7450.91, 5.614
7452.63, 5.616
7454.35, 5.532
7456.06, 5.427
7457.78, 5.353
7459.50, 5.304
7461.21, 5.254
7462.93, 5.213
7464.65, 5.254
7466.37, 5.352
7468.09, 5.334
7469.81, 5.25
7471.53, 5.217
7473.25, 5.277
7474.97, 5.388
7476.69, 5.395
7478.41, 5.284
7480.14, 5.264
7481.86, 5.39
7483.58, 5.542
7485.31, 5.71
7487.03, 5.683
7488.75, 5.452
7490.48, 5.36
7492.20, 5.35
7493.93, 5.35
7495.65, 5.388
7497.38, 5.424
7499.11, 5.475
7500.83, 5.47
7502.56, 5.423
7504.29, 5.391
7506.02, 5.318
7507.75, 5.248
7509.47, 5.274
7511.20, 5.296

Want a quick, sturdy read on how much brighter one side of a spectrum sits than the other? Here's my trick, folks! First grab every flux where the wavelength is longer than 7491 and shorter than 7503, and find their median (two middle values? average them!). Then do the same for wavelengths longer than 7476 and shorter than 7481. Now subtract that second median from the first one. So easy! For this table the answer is 0.14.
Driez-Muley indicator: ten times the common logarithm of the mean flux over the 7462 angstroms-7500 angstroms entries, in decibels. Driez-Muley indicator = 7.31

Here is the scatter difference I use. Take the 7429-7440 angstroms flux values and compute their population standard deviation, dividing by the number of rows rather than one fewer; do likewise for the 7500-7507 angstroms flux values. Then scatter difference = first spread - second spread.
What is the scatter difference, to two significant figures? 0.059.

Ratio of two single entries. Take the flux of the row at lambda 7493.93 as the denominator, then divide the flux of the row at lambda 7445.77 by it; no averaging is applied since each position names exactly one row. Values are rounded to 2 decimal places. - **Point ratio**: 0.95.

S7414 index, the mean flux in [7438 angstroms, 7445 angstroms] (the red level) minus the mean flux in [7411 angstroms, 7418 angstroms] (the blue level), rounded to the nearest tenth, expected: 0.0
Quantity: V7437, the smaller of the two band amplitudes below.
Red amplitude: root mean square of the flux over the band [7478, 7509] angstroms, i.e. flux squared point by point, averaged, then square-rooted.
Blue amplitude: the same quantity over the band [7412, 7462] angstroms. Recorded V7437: 5.36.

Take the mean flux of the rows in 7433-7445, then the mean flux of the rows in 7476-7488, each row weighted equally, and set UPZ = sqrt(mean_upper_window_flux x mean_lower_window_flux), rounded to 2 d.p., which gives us 5.40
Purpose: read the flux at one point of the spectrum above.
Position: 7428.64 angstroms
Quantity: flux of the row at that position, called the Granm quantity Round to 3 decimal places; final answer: 5.459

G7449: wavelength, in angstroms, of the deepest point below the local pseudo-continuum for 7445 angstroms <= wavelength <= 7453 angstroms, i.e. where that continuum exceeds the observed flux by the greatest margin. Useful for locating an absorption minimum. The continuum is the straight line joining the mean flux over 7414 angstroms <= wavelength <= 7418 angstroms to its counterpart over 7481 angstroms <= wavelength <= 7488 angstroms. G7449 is 7445.77 angstroms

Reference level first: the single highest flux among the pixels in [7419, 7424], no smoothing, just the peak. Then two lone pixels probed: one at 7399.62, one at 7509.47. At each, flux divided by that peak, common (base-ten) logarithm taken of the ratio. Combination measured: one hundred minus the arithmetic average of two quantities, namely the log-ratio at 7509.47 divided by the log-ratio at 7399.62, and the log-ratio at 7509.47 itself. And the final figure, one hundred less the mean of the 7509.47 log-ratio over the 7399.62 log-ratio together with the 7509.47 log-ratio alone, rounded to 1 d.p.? 99.2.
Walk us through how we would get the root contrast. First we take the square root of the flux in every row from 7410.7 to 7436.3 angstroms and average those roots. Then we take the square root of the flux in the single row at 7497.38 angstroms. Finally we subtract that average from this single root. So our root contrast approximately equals 0.02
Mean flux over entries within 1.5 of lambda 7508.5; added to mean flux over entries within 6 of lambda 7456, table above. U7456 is 10.7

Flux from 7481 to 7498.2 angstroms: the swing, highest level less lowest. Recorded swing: 0.36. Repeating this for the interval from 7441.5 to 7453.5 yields 0.54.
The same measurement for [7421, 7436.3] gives 0.51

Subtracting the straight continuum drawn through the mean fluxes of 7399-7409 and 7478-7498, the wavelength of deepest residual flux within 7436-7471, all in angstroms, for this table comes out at 7445.77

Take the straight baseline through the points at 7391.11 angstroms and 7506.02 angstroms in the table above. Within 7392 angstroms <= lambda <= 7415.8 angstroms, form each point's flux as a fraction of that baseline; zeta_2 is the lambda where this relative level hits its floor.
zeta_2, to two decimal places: 7396.21 angstroms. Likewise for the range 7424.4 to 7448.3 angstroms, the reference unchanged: 7445.77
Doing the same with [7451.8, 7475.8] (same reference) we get 7471.53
